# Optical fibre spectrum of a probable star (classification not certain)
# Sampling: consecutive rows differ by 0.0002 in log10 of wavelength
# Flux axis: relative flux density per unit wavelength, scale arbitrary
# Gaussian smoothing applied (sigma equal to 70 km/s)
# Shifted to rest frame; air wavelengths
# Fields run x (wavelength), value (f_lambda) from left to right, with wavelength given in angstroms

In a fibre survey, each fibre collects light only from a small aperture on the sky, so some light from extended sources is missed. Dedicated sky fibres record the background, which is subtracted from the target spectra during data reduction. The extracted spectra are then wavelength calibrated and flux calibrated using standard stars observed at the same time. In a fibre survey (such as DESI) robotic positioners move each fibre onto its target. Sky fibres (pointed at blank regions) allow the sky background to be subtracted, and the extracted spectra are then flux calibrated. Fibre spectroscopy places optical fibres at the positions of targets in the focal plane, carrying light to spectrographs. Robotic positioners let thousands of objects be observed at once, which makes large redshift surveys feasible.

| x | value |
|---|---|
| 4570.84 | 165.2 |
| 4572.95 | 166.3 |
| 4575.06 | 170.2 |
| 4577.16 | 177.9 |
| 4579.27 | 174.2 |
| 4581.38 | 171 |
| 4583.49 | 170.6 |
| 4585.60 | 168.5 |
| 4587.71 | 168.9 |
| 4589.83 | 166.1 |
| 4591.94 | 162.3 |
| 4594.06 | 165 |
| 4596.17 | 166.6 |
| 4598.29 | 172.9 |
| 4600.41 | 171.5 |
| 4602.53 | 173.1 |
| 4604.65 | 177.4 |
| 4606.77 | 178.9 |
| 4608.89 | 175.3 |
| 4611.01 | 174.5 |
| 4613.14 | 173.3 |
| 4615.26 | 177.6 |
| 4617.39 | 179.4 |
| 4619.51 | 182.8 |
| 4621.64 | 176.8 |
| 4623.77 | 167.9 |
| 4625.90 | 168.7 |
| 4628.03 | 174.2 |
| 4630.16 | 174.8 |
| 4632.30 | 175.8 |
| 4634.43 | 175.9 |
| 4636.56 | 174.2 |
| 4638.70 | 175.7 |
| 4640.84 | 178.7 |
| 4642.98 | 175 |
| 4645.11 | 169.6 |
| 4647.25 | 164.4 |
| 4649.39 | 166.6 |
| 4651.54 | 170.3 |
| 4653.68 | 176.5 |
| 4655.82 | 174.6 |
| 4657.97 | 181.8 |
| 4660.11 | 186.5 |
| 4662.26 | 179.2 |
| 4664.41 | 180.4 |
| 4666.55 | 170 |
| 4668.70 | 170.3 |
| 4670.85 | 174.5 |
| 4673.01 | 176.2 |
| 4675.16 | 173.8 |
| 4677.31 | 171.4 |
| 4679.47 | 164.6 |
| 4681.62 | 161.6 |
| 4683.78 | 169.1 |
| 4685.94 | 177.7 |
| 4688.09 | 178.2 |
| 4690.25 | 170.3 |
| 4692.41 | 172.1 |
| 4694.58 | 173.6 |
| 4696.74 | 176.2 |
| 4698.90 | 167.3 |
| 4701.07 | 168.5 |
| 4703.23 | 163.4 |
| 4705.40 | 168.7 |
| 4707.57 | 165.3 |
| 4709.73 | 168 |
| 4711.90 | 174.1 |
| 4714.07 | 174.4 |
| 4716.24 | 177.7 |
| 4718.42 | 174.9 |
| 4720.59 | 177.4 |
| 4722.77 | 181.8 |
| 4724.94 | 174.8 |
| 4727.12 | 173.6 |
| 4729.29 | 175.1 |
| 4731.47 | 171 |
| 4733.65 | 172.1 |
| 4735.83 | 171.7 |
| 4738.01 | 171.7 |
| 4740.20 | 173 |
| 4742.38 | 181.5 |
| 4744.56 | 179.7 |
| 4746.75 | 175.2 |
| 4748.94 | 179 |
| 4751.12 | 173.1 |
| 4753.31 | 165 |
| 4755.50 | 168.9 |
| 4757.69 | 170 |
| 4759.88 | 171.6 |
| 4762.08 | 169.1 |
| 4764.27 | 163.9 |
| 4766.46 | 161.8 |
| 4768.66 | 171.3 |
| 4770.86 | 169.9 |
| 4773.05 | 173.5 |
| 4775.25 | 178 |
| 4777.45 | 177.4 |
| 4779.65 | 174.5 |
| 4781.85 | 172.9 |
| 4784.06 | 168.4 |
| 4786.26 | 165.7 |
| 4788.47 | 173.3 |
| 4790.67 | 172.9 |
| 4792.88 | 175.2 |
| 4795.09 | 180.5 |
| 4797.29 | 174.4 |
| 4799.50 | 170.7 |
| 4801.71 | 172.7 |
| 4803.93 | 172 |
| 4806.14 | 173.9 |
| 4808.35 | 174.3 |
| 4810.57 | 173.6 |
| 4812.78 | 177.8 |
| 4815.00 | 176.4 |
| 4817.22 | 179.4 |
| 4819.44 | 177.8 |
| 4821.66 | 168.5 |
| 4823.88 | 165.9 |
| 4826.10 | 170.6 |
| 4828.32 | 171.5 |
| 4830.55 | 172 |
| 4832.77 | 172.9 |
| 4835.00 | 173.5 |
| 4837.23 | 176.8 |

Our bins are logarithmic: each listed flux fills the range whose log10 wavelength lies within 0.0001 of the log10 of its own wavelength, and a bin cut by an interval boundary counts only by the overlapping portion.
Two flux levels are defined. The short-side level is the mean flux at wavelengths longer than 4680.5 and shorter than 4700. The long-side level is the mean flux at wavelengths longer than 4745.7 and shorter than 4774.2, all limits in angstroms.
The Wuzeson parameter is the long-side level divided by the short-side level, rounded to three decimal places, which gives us 0.991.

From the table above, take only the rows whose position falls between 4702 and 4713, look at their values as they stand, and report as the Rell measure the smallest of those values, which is 163.4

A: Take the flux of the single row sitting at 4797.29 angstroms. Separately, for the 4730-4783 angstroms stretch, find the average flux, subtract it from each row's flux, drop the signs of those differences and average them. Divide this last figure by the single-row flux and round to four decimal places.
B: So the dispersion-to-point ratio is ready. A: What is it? 0.0202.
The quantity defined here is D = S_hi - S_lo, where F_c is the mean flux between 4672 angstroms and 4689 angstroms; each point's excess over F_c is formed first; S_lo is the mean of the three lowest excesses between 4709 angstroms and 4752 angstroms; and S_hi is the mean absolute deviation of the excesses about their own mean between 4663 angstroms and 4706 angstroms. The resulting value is 5.4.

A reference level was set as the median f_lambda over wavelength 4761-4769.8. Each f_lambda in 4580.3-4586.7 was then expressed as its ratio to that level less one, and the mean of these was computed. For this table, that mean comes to 0.021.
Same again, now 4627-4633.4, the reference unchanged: 0.051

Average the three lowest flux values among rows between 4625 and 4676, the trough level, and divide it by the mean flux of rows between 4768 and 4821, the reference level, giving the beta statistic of 0.957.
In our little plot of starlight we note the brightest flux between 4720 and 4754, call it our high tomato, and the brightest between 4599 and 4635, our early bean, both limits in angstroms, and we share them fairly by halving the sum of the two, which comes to 182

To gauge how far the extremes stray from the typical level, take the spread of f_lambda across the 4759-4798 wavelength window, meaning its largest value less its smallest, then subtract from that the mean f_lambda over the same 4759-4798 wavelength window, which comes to -153.2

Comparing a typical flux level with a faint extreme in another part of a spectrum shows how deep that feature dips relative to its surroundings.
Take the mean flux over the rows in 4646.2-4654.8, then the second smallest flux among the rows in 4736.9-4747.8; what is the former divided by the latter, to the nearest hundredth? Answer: 0.98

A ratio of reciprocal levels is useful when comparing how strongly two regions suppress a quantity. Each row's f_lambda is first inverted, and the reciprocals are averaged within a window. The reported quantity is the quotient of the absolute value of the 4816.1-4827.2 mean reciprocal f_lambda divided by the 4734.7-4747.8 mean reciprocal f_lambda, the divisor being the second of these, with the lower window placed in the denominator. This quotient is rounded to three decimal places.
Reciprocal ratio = 1.018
